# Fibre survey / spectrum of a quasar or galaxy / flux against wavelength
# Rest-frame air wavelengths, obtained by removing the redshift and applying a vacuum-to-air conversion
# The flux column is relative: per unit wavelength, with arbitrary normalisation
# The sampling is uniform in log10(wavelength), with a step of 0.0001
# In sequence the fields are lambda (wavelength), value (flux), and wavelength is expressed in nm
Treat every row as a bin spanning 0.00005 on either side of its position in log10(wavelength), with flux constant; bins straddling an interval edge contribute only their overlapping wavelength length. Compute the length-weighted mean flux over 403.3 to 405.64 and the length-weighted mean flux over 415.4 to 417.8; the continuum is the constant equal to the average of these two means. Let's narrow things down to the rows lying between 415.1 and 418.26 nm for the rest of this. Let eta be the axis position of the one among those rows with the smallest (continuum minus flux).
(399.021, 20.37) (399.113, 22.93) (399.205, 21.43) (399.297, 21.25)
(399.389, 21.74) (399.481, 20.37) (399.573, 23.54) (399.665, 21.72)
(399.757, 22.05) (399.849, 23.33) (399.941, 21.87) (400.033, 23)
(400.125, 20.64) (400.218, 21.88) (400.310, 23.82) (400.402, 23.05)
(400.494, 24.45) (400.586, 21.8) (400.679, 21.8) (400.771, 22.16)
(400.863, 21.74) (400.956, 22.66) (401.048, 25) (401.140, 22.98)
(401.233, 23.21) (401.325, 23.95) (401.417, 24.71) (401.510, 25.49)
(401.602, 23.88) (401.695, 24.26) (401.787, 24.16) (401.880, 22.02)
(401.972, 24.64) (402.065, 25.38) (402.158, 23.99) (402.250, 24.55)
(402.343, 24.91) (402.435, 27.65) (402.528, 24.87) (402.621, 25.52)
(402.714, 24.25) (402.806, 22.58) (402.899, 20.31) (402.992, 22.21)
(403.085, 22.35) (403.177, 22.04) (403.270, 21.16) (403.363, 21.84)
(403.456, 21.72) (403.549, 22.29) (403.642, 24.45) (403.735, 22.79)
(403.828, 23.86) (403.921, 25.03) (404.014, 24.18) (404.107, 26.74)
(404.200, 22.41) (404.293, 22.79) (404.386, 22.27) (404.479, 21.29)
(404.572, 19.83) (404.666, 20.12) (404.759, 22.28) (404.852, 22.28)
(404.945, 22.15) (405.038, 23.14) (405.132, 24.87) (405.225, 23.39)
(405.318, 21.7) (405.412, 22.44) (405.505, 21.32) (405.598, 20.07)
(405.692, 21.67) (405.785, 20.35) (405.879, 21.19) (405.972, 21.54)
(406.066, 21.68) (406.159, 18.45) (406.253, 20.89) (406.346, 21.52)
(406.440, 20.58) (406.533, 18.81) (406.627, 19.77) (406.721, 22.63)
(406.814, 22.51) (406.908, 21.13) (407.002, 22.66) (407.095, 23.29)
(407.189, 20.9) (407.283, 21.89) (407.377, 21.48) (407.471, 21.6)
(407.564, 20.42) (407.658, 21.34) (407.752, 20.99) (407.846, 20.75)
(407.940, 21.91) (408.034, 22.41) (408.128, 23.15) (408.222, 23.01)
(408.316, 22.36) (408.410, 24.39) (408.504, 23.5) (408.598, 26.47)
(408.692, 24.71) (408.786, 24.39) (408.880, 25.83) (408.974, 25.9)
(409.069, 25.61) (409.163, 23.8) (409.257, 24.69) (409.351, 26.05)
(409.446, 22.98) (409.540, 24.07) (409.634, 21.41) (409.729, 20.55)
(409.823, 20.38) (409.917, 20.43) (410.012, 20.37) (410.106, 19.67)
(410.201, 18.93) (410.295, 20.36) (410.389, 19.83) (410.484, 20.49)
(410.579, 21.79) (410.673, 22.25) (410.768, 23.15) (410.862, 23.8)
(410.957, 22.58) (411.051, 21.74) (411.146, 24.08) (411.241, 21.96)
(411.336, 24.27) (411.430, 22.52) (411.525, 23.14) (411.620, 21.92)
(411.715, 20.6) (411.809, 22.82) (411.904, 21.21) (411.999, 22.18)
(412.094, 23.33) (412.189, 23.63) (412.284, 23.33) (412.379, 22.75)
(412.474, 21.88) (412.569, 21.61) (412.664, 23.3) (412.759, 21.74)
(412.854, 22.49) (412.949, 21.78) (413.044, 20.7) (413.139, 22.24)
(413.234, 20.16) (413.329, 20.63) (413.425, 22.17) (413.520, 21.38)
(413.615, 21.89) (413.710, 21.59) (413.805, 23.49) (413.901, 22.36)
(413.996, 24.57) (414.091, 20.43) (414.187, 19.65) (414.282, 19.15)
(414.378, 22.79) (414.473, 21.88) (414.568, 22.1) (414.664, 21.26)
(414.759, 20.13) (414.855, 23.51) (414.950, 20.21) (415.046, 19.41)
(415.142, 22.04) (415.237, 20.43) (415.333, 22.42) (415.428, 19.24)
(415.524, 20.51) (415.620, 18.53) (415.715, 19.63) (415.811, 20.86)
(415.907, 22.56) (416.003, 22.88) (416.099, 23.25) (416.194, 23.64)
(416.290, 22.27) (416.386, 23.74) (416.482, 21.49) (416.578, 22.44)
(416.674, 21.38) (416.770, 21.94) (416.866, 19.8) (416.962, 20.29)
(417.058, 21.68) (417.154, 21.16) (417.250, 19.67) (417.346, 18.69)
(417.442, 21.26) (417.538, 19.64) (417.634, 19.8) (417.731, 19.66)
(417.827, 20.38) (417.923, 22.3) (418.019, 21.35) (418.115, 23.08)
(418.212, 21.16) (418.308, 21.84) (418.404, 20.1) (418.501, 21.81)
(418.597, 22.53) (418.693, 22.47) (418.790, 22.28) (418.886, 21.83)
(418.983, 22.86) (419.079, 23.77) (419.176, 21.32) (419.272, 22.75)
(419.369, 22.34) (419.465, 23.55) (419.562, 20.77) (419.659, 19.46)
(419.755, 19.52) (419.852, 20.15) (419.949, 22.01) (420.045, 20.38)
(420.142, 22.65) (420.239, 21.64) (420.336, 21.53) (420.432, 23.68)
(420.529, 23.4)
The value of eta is 416.386 nm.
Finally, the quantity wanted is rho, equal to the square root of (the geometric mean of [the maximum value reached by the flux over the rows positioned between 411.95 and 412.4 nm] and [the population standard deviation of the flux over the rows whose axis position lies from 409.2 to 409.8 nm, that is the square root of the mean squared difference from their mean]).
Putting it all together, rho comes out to 2.58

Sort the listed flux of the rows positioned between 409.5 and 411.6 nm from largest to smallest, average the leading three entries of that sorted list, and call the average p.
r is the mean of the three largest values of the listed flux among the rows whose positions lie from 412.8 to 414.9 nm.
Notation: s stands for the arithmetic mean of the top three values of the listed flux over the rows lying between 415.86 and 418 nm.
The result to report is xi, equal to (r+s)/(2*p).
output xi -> 0.98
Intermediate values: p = 24.1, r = 23.9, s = 23.5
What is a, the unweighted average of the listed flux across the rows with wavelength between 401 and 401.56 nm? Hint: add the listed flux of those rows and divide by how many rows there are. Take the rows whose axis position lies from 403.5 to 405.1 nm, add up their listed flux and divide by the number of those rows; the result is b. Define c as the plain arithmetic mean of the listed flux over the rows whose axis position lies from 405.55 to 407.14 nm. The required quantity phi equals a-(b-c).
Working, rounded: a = 24.2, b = 22.8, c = 21.1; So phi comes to 23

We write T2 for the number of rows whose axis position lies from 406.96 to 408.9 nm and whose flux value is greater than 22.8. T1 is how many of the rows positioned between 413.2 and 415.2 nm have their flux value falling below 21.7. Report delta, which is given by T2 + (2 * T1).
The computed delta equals 31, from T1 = 11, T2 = 9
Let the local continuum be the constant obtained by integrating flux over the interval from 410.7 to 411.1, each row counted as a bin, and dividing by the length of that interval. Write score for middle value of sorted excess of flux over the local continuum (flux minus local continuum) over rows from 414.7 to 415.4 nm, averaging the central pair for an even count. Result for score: -2.4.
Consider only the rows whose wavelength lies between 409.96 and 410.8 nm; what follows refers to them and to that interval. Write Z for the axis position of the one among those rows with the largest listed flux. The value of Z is 410.768 nm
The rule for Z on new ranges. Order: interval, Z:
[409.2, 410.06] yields 409.351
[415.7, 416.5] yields 416.386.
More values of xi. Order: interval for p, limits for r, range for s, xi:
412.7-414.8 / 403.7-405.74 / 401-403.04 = 1.10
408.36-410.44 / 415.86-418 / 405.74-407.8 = 0.89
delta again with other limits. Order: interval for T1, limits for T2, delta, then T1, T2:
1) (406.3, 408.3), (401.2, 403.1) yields 40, 12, 16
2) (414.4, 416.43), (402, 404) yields 31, 10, 11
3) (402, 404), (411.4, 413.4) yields 10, 2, 6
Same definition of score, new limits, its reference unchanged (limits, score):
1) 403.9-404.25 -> 1.8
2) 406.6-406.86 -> -0.3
